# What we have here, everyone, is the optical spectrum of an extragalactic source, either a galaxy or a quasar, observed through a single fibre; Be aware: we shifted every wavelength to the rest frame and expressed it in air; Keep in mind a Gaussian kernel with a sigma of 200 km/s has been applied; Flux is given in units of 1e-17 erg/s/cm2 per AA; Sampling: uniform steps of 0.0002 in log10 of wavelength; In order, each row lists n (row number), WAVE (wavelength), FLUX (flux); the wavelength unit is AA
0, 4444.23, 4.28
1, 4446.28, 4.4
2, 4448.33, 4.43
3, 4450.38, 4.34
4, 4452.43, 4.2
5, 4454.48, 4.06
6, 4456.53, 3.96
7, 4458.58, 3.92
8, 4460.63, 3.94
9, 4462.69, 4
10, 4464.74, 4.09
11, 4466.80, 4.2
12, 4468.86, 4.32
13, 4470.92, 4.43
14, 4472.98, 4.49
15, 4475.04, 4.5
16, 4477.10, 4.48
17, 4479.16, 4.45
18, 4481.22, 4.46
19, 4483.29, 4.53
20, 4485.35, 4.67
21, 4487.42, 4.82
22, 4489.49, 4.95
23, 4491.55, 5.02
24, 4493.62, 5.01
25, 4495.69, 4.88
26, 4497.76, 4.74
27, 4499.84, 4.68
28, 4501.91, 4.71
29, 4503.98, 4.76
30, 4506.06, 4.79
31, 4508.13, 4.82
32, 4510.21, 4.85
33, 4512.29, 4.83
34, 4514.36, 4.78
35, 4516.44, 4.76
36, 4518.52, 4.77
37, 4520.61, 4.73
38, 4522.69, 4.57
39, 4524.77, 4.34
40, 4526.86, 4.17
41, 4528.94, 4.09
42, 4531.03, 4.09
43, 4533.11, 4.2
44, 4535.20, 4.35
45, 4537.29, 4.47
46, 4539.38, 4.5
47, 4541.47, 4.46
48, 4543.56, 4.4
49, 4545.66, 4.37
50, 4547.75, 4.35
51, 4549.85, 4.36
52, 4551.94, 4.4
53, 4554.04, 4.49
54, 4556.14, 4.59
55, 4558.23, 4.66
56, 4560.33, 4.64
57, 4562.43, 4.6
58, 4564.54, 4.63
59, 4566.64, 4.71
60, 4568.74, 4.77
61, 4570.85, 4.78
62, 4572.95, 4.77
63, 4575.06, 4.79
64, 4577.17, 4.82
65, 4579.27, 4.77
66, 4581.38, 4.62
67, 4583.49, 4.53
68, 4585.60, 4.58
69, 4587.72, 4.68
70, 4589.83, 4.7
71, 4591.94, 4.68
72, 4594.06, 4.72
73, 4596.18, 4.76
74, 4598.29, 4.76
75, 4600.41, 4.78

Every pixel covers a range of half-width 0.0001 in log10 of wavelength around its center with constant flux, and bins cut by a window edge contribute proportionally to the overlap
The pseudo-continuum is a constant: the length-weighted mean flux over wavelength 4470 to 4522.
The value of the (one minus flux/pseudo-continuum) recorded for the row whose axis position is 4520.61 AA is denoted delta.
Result 0.00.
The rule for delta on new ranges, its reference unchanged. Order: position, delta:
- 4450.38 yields 0.08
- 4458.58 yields 0.17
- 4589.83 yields 0.00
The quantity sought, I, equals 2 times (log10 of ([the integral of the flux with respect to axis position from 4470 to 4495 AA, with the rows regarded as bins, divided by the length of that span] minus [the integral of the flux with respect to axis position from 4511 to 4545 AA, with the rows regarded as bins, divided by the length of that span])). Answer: -1.5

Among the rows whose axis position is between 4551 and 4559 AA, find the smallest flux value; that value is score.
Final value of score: 4.4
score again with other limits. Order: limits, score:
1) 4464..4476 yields 4.09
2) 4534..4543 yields 4.35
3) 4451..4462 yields 3.92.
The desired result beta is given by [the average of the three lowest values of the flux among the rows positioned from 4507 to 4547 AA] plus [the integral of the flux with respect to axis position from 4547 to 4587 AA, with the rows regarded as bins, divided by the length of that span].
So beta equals 8.7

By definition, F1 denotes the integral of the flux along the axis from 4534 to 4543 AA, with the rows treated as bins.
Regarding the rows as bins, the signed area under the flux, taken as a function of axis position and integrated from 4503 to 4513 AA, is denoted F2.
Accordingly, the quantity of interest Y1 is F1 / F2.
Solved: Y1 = 0.83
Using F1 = 40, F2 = 48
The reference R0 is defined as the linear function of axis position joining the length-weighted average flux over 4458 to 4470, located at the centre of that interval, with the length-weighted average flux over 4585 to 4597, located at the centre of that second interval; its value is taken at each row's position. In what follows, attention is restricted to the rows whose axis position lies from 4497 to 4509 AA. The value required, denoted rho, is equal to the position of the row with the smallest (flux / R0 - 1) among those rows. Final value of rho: 4499.84 AA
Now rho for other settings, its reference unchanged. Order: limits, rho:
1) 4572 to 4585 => 4583.49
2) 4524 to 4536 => 4531.03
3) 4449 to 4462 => 4458.58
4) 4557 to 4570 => 4562.43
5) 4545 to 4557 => 4547.75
